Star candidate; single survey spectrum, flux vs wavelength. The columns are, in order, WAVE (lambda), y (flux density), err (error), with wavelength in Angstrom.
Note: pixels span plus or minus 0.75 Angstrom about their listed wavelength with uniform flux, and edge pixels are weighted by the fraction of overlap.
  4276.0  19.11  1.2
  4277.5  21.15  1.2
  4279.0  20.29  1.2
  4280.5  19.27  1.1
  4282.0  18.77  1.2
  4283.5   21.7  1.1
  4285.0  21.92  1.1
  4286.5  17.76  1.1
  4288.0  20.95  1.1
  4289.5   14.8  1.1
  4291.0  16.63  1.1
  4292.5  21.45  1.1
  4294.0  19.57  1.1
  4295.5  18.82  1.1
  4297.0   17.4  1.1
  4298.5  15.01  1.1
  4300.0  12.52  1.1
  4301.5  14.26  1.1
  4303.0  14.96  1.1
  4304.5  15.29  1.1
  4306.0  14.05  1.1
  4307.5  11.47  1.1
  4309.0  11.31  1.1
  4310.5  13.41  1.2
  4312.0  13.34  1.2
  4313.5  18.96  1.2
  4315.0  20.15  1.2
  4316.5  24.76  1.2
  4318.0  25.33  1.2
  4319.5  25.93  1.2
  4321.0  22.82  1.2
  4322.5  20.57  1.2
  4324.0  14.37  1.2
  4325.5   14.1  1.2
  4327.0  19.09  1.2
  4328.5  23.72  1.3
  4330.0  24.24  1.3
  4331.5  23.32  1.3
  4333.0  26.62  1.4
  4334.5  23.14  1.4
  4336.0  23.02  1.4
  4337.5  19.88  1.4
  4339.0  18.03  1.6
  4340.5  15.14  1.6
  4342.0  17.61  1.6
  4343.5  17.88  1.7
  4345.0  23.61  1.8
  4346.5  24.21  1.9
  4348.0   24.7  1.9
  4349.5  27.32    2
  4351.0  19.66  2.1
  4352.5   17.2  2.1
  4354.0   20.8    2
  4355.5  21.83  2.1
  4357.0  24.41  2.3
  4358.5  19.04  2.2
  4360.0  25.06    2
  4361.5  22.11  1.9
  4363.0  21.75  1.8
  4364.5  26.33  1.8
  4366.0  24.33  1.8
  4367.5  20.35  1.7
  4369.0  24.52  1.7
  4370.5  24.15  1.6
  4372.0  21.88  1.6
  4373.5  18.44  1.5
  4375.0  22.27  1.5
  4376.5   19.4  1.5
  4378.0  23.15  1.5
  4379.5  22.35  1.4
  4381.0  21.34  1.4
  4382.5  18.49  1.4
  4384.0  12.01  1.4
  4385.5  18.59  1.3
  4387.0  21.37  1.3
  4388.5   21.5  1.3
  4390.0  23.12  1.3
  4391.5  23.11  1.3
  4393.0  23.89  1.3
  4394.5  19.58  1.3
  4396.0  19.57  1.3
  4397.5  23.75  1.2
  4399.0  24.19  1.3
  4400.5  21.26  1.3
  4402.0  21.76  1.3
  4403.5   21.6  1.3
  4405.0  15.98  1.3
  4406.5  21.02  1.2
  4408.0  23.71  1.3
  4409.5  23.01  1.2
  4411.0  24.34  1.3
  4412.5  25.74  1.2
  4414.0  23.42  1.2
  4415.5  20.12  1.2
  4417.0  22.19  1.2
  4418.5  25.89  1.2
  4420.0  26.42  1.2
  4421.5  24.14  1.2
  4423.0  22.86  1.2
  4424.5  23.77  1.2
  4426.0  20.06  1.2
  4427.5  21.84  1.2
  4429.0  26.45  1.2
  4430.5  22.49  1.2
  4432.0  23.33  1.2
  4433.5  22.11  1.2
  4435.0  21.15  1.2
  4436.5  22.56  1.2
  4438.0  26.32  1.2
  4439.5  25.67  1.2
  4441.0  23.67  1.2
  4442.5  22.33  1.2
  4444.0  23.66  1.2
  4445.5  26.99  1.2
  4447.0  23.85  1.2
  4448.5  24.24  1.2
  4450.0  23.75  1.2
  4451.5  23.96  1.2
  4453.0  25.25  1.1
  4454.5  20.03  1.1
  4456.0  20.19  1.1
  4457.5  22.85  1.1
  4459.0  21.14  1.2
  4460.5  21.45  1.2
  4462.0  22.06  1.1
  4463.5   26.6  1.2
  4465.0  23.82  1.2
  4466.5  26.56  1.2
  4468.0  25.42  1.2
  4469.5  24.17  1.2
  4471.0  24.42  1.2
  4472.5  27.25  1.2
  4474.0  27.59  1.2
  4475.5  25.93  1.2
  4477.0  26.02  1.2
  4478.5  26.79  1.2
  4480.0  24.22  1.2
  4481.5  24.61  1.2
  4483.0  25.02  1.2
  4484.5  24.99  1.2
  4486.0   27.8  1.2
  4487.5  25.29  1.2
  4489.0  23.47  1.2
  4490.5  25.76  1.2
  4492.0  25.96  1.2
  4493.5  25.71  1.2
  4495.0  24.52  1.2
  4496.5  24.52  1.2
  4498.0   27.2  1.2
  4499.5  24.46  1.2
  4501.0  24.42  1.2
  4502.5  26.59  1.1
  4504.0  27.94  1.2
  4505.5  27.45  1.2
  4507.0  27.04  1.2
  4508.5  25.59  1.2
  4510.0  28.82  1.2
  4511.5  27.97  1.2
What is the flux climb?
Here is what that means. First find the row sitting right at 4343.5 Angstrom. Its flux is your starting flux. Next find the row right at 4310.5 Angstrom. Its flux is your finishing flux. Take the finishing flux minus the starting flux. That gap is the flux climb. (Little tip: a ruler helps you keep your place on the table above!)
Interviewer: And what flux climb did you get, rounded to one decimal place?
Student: -4.5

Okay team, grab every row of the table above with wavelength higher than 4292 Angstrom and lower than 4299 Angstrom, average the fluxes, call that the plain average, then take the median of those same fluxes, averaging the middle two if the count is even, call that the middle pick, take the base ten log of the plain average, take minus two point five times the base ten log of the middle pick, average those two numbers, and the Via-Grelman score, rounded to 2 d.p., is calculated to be -0.96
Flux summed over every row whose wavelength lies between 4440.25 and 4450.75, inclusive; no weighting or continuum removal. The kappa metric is 168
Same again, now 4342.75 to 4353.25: 155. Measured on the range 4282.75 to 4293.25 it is 135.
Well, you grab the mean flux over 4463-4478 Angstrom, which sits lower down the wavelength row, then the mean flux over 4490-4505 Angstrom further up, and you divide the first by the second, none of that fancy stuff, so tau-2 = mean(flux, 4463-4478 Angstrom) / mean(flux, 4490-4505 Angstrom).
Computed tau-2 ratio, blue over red 1.00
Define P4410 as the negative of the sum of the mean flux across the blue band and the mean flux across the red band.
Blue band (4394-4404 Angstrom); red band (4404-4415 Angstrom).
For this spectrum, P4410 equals -44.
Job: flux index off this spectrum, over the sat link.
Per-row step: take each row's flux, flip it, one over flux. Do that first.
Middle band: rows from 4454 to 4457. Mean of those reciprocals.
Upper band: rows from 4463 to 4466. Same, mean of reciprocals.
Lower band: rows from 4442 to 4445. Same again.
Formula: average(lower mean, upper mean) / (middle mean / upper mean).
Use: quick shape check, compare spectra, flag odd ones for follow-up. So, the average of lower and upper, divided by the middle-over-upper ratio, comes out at 0.033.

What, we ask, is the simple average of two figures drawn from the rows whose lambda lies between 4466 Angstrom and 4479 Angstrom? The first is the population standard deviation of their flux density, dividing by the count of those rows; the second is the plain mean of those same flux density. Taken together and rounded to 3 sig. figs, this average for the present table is 13.6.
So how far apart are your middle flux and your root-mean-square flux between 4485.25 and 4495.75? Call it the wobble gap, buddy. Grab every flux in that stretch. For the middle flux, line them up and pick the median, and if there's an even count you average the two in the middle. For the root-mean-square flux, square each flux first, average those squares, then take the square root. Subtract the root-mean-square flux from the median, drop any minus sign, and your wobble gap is 0.18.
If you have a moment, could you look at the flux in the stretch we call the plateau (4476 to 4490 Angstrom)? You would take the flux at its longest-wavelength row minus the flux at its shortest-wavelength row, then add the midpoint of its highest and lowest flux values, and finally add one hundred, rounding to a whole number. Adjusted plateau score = 123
